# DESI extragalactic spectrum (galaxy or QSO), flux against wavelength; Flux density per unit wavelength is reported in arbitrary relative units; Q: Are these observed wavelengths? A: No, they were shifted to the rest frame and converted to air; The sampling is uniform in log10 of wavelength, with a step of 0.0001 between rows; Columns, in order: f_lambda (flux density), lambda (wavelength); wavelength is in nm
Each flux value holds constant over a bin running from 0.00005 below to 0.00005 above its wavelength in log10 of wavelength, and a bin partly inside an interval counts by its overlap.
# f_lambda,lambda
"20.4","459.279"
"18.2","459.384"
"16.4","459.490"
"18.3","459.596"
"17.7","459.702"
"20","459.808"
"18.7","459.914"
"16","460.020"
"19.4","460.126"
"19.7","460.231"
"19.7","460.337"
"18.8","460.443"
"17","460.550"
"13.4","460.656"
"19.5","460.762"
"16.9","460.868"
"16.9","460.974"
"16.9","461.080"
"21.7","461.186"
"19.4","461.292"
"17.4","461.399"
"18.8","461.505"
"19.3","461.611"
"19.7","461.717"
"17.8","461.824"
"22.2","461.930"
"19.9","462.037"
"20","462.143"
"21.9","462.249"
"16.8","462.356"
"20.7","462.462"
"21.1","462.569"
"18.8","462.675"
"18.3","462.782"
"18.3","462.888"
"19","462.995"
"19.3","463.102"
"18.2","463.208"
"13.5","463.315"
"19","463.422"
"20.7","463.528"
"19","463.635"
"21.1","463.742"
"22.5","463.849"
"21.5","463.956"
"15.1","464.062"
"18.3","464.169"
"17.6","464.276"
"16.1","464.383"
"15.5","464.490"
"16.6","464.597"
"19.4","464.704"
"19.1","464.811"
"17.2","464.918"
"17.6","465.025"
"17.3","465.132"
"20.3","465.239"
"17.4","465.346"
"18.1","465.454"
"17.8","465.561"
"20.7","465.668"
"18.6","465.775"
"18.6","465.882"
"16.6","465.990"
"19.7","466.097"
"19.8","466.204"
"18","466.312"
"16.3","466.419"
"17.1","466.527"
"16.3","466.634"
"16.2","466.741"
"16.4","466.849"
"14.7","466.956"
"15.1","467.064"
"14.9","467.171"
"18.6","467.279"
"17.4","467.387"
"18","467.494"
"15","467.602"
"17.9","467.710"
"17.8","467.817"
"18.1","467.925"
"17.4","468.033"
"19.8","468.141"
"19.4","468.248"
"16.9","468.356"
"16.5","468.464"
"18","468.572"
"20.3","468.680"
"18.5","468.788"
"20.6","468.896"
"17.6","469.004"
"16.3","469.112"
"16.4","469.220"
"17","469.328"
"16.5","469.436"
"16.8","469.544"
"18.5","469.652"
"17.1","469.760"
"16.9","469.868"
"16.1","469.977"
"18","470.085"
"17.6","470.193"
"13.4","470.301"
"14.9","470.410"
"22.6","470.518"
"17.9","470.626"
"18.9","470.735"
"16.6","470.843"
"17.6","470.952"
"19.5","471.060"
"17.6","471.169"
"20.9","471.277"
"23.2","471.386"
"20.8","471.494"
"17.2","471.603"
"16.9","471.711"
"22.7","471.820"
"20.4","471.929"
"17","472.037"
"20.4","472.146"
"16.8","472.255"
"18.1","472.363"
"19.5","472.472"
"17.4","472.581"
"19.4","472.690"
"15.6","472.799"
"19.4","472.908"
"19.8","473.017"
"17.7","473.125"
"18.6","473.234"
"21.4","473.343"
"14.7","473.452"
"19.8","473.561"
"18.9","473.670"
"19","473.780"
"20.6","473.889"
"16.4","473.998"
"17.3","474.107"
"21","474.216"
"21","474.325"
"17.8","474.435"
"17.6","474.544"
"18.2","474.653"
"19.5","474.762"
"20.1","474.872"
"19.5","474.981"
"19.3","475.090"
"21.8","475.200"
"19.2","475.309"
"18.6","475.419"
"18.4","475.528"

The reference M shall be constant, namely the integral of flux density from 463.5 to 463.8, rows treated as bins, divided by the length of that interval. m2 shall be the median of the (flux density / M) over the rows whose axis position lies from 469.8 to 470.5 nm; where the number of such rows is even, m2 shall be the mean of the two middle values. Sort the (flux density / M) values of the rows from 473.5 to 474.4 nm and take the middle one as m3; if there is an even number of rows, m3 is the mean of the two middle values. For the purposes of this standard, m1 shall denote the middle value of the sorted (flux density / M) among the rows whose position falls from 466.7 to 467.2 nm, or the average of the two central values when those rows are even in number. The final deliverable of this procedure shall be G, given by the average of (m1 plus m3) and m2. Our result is 1.26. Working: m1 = 0.75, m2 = 0.82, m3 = 0.960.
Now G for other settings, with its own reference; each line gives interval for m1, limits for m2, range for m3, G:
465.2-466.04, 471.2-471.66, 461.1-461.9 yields 1.45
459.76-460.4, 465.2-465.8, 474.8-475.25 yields 1.43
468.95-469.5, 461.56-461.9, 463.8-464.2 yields 1.38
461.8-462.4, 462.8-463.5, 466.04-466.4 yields 1.44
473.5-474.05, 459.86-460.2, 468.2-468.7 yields 1.38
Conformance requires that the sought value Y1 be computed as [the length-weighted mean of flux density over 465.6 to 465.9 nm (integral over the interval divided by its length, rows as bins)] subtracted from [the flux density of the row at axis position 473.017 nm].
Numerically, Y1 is 0.4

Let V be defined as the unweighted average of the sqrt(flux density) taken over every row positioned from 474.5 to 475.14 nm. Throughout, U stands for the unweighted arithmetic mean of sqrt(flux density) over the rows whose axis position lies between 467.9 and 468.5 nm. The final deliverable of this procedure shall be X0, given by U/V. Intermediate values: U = 4.24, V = 4.36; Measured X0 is 0.97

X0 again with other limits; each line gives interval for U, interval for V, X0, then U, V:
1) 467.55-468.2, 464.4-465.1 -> 1.00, 4.20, 4.19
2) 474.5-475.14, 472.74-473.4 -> 1.01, 4.36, 4.32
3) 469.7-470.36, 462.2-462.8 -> 0.92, 4.06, 4.42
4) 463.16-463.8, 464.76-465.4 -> 1.01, 4.30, 4.26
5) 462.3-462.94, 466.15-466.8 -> 1.05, 4.36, 4.15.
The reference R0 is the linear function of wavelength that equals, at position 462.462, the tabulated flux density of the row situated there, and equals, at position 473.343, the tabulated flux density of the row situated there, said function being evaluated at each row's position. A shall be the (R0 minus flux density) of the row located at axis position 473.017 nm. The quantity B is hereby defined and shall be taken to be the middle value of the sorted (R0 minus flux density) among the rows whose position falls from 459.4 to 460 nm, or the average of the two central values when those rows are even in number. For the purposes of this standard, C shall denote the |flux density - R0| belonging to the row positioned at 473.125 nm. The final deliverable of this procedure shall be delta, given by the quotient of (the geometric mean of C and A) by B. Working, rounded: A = 1.6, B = 2.2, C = 3.7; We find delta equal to 1.1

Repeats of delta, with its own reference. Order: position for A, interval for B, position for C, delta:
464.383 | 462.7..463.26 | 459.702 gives 1.5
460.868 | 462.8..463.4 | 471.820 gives 0.9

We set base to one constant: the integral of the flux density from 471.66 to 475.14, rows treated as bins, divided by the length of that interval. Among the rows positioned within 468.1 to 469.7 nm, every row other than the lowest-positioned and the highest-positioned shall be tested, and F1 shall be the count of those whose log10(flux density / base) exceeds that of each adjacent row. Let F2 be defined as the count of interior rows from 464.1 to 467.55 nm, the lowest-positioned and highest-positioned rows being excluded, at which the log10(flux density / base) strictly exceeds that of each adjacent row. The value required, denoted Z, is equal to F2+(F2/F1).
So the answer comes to 13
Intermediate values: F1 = 3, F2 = 10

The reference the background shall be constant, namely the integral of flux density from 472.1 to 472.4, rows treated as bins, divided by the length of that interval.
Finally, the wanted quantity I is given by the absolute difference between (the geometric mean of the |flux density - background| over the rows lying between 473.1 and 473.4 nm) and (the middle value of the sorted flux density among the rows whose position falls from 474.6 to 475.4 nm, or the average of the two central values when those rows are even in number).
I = 18.8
